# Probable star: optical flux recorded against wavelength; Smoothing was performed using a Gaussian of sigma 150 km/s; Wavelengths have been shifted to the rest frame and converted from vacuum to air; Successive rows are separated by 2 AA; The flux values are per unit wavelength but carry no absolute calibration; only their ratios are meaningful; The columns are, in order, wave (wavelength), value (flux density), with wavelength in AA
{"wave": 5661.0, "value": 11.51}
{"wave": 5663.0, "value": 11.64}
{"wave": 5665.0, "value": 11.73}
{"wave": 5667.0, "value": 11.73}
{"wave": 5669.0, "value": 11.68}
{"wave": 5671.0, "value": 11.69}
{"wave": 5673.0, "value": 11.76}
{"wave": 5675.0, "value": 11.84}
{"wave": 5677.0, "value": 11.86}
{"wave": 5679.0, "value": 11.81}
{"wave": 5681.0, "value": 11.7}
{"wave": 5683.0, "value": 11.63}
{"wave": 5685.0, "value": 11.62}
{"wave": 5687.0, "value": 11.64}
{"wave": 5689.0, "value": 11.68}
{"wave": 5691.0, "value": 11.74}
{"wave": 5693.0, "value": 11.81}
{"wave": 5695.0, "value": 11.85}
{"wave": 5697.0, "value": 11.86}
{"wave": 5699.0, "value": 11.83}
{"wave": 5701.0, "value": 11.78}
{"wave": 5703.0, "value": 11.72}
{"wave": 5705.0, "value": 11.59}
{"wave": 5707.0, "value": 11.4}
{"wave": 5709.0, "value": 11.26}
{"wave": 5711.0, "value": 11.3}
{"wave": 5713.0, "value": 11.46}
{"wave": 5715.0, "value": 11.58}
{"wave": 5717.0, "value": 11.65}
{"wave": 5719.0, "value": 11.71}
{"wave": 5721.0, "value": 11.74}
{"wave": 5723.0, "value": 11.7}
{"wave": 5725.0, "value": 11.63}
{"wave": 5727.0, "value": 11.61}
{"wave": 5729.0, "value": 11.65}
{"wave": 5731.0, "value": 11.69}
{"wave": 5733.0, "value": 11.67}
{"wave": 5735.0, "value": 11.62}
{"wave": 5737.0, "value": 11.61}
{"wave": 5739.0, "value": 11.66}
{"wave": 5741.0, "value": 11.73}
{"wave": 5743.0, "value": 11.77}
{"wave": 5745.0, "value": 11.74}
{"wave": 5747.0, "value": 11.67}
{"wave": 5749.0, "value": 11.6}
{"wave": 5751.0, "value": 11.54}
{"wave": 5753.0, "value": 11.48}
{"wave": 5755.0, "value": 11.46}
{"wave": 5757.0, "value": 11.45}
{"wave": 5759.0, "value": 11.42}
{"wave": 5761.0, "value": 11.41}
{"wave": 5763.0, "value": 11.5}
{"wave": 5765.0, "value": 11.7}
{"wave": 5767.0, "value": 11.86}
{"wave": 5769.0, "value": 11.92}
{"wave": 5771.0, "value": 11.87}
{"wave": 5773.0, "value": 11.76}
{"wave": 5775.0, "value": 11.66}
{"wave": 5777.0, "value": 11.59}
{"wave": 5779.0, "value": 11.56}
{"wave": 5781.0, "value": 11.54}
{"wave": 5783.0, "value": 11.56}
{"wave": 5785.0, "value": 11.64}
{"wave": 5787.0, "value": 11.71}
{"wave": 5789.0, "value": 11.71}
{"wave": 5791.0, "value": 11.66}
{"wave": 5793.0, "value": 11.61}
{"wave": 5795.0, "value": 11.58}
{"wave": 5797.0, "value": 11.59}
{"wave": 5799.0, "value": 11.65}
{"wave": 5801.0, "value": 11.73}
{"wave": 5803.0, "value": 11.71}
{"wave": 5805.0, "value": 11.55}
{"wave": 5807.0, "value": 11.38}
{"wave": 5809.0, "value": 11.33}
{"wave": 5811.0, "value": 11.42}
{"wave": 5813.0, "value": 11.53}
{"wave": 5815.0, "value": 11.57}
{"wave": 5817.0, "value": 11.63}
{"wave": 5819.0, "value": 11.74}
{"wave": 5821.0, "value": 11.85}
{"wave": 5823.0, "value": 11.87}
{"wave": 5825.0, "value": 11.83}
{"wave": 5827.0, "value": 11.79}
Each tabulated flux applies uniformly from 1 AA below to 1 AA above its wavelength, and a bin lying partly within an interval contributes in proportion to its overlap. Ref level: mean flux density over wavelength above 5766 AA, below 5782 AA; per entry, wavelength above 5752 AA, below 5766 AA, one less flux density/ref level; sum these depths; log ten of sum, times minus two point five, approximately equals 2.1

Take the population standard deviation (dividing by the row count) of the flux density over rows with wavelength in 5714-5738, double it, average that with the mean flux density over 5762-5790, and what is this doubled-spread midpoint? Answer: 5.89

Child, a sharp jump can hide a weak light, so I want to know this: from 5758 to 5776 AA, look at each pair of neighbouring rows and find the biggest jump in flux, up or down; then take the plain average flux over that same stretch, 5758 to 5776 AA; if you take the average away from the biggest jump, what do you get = -11.5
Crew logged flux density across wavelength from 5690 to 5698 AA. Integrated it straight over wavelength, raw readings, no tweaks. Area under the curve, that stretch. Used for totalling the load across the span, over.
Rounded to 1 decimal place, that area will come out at 94.5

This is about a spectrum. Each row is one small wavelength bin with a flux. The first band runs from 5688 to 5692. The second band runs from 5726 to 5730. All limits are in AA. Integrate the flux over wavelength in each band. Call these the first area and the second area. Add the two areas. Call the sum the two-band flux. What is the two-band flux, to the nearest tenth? 93.4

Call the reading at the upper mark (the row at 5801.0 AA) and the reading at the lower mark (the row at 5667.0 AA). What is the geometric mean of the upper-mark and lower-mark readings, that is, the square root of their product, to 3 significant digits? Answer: 11.7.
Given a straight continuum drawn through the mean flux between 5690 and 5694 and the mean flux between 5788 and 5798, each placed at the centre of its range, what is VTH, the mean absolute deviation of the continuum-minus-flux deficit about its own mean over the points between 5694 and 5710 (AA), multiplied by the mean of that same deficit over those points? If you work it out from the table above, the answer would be 0.018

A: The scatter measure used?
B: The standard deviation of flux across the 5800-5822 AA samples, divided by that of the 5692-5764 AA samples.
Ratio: 1.1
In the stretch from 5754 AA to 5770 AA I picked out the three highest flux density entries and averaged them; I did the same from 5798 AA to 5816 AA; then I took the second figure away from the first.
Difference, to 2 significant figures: 0.13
